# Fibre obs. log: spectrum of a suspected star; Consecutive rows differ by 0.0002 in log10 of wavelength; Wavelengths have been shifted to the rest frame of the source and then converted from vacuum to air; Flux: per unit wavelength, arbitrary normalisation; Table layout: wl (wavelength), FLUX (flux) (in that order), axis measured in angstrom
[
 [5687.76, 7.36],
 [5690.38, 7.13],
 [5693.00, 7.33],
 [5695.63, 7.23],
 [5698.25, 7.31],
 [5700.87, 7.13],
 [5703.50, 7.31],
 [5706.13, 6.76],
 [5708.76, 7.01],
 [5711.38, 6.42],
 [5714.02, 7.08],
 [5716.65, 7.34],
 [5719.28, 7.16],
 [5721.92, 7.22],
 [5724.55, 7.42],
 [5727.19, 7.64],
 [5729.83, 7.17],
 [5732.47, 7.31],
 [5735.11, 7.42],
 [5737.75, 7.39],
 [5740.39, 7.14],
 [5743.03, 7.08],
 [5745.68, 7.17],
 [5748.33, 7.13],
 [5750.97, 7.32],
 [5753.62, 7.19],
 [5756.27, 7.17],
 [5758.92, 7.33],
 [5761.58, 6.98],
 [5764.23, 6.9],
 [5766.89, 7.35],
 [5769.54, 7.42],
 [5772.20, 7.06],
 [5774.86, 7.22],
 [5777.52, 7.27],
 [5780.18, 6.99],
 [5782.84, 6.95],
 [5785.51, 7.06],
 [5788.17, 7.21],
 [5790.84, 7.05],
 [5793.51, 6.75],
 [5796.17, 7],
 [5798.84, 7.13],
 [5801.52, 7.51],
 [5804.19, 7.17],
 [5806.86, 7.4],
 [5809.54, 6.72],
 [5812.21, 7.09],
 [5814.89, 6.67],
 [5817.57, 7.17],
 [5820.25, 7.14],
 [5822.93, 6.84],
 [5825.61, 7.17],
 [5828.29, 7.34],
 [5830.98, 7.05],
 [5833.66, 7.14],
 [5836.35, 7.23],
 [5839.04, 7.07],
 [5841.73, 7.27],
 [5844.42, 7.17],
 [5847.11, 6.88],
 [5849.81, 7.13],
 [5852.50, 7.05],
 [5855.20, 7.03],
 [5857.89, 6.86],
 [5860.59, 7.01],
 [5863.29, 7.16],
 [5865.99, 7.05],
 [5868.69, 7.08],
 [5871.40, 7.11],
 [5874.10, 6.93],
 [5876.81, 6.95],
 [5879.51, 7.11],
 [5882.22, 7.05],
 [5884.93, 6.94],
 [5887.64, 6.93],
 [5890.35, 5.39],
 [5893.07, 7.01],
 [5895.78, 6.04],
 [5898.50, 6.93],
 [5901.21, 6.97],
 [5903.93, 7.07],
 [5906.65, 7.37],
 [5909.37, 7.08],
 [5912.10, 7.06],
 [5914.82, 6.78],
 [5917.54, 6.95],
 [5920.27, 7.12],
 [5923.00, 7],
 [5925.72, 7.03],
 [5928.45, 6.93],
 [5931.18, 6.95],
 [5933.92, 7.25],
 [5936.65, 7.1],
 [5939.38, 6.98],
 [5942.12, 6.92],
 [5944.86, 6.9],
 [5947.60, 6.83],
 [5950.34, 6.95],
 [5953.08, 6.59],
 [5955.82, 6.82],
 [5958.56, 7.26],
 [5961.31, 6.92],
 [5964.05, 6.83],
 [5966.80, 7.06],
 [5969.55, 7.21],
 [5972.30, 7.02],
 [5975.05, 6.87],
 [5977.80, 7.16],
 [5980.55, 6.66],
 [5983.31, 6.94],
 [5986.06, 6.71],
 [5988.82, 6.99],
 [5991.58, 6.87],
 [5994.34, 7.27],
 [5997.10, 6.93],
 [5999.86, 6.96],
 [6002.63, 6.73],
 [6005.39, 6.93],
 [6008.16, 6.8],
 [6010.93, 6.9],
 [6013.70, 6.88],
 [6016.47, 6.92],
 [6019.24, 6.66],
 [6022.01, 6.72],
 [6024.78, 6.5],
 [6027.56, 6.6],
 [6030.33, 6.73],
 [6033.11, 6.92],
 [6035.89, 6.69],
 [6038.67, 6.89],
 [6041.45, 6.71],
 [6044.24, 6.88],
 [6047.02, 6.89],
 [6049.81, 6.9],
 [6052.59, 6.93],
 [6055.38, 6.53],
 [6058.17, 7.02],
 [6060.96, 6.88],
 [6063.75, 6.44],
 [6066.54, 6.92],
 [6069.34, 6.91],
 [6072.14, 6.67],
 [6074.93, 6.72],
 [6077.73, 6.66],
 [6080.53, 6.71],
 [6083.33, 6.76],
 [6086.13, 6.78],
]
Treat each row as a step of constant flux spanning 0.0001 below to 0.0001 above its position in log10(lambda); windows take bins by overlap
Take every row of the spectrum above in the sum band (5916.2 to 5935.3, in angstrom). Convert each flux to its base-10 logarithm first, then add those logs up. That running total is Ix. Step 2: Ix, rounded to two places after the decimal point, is 5.93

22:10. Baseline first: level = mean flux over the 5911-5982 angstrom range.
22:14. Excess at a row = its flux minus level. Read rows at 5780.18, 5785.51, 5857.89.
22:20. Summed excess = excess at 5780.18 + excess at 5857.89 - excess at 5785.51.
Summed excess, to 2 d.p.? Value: -0.18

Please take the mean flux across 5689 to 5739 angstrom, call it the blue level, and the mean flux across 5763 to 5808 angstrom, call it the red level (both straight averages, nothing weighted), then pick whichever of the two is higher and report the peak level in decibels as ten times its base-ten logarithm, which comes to 8.57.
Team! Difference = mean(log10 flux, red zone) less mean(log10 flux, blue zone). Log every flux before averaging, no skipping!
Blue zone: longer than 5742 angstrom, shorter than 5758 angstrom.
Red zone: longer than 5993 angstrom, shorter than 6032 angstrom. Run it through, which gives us -0.022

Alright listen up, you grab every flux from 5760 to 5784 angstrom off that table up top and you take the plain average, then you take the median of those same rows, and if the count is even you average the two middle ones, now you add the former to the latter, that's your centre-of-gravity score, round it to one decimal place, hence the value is 14.2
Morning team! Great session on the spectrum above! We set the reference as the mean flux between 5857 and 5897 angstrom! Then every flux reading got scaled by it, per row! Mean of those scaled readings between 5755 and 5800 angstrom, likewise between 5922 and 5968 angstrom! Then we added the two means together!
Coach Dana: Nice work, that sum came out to 2.06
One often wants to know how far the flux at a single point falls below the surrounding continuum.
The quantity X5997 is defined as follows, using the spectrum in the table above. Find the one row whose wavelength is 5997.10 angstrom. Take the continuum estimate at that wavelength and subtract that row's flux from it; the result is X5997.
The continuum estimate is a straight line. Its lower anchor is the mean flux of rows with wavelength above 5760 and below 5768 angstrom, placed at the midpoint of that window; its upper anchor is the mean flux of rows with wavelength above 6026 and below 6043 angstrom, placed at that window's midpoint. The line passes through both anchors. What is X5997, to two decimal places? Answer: -0.13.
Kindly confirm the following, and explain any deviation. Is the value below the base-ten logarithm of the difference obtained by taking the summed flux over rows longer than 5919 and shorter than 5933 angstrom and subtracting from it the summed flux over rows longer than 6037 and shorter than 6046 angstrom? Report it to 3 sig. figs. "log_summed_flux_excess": 1.16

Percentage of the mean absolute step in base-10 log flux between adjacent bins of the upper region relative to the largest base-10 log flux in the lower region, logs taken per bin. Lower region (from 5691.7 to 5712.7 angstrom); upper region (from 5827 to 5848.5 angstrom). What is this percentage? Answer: 1.2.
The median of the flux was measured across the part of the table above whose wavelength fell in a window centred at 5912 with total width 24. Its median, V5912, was 7.06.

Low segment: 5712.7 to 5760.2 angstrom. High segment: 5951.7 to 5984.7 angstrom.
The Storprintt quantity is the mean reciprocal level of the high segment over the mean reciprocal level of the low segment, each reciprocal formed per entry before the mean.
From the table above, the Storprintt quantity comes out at 1.046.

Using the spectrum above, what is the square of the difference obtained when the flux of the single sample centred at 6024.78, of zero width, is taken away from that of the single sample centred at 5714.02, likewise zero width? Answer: 0.34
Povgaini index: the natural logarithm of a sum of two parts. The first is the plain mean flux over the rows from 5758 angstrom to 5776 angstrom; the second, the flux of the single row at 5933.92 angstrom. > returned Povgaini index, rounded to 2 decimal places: 2.67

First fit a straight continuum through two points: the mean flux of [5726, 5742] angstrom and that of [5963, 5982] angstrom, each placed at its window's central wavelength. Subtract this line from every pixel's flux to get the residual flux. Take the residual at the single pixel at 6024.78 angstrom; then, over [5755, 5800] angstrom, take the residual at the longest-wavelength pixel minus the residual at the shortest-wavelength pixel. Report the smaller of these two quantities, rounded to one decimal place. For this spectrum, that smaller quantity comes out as -0.4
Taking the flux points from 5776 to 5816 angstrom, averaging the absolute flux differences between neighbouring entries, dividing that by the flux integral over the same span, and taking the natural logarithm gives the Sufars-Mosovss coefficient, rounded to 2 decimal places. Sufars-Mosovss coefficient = -6.94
